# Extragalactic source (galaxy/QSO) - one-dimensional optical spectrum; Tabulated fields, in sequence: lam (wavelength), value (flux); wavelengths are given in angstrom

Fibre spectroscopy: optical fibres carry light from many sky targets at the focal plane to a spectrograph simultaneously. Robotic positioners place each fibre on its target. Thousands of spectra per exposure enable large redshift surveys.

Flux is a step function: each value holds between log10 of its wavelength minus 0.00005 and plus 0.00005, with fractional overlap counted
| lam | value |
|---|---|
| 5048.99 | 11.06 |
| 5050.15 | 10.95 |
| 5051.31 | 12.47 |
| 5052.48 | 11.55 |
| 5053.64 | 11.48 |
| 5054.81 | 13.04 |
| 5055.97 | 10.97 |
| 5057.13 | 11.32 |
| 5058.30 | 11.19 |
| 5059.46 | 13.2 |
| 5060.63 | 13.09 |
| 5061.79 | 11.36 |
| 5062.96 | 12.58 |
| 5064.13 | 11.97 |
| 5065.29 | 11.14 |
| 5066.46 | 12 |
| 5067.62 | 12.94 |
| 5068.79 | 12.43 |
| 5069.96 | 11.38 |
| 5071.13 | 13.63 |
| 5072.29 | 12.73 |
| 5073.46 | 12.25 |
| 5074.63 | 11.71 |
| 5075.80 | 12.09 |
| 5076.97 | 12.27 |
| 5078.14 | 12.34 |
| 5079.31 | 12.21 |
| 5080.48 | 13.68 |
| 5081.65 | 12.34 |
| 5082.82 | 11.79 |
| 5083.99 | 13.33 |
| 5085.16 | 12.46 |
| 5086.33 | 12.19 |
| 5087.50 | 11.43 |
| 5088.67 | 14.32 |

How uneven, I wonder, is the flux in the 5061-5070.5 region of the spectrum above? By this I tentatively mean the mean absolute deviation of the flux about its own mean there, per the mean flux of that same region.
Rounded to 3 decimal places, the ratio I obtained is 0.043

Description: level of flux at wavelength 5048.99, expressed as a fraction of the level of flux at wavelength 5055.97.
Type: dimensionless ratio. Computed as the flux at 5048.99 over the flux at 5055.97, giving 1.01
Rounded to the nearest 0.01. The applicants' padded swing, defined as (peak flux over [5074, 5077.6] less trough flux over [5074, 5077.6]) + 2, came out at 2.56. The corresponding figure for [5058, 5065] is 4.01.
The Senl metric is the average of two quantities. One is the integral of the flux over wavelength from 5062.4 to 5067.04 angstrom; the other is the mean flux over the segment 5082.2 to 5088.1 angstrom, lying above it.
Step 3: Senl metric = 34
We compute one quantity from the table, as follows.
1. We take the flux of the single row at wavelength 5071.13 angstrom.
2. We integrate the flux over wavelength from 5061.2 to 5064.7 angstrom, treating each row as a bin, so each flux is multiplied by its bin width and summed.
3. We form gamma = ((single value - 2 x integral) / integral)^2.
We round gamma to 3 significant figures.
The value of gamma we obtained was 2.80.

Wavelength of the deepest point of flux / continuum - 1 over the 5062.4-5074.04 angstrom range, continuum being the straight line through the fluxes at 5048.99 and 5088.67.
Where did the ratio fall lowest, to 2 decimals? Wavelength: 5069.96 angstrom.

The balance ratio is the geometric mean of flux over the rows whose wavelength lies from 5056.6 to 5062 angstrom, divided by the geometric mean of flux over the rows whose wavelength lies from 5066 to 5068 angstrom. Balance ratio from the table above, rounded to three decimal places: 0.963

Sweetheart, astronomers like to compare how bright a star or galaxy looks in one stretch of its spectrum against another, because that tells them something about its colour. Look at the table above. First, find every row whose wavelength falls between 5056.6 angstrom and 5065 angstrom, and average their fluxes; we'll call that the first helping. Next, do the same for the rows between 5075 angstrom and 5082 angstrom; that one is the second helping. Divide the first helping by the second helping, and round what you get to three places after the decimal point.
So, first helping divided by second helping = 0.969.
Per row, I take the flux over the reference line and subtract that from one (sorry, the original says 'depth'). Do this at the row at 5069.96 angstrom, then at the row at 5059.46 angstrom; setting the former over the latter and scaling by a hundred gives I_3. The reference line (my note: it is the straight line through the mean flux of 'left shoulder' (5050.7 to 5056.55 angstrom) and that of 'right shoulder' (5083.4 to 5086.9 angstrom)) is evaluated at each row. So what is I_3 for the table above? -77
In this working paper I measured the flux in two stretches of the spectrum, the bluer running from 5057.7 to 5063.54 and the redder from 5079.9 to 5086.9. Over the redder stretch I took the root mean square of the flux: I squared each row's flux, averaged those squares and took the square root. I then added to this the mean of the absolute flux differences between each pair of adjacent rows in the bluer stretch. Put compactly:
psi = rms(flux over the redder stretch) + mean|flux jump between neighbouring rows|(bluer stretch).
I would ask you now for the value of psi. 13.9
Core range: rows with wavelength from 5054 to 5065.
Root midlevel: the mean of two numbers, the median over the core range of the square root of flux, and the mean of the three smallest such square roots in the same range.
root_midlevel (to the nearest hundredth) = 3.40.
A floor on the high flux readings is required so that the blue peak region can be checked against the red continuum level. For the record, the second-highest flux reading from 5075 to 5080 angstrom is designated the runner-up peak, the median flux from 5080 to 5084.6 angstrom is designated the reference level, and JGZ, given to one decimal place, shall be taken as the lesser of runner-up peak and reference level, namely 12.3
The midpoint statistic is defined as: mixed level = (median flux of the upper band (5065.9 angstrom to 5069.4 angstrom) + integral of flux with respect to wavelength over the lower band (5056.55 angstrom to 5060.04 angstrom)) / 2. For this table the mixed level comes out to 27.0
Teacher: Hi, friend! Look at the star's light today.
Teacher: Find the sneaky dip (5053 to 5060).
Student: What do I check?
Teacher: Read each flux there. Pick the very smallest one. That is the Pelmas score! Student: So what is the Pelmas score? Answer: 10.97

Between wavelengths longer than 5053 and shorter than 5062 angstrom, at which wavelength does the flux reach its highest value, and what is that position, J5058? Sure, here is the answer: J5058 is 5059.46 angstrom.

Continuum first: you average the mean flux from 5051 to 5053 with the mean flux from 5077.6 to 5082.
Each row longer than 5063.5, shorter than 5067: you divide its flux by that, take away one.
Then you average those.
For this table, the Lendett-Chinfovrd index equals -0.05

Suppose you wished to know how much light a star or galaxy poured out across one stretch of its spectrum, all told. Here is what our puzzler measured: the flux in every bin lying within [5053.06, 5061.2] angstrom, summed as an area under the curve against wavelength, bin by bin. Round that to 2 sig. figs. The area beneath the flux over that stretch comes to 98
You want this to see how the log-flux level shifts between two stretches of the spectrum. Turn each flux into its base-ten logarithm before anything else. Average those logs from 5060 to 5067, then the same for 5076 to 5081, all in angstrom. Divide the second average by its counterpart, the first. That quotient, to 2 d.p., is 1.02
